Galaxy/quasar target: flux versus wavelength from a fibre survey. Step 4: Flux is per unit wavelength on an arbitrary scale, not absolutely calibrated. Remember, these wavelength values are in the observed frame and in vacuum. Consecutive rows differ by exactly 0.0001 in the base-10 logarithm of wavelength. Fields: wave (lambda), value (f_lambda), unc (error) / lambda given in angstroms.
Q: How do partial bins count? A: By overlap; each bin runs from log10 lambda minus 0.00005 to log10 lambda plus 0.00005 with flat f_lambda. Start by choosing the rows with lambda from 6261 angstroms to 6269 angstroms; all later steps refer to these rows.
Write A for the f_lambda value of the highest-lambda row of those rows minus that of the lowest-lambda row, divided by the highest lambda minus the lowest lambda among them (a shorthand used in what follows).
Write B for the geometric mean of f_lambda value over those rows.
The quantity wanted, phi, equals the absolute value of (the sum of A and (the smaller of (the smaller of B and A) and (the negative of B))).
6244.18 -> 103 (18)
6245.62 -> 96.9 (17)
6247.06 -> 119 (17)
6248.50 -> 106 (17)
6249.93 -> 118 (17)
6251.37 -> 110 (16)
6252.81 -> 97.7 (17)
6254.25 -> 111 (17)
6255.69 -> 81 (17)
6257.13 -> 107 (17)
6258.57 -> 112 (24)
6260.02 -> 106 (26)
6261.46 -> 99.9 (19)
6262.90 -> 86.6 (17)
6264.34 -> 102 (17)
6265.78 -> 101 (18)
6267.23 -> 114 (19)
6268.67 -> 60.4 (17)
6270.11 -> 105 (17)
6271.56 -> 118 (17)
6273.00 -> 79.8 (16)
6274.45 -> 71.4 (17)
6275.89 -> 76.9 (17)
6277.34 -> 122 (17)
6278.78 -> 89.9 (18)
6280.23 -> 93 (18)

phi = 98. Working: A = -5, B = 92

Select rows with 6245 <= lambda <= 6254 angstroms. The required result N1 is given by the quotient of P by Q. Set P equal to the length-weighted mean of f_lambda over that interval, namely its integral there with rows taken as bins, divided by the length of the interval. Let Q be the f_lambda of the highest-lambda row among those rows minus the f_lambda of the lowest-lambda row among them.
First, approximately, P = 108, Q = 1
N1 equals 135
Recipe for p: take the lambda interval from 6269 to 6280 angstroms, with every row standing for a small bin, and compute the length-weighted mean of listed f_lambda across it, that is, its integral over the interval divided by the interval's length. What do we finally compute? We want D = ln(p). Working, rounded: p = 93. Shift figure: 4.54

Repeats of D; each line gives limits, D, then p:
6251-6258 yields 4.62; 101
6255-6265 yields 4.60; 99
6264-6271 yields 4.57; 97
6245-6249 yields 4.68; 108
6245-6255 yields 4.69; 108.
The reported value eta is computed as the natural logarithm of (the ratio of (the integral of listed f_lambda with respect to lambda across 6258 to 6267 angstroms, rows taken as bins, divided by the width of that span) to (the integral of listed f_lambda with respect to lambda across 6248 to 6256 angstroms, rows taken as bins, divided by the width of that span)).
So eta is -0.03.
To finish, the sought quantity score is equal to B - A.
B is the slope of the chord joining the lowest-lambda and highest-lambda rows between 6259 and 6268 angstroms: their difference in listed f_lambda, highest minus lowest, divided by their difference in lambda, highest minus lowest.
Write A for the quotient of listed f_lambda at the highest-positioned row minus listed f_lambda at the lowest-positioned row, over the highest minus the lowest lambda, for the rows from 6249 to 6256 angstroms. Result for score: 7.5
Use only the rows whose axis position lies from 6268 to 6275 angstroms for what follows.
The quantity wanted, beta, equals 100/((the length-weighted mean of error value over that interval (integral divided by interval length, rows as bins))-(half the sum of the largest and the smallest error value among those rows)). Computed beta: 351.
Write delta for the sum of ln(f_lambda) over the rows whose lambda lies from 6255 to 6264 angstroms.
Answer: 27.5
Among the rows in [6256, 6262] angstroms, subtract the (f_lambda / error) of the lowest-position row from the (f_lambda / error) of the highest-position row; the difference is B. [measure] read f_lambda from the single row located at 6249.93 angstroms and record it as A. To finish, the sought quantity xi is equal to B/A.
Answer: -0.0088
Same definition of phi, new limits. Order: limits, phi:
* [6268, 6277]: 81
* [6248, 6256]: 107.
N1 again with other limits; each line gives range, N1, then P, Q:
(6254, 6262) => -9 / 102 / -11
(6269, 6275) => -3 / 92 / -34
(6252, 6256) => -6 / 98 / -17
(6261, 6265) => 46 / 96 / 2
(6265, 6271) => 24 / 96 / 4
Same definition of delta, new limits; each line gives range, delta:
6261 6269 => 27.1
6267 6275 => 26.9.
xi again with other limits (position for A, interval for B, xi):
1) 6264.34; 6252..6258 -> 0.0054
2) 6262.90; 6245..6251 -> 0.0143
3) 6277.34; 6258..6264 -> 0.0035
